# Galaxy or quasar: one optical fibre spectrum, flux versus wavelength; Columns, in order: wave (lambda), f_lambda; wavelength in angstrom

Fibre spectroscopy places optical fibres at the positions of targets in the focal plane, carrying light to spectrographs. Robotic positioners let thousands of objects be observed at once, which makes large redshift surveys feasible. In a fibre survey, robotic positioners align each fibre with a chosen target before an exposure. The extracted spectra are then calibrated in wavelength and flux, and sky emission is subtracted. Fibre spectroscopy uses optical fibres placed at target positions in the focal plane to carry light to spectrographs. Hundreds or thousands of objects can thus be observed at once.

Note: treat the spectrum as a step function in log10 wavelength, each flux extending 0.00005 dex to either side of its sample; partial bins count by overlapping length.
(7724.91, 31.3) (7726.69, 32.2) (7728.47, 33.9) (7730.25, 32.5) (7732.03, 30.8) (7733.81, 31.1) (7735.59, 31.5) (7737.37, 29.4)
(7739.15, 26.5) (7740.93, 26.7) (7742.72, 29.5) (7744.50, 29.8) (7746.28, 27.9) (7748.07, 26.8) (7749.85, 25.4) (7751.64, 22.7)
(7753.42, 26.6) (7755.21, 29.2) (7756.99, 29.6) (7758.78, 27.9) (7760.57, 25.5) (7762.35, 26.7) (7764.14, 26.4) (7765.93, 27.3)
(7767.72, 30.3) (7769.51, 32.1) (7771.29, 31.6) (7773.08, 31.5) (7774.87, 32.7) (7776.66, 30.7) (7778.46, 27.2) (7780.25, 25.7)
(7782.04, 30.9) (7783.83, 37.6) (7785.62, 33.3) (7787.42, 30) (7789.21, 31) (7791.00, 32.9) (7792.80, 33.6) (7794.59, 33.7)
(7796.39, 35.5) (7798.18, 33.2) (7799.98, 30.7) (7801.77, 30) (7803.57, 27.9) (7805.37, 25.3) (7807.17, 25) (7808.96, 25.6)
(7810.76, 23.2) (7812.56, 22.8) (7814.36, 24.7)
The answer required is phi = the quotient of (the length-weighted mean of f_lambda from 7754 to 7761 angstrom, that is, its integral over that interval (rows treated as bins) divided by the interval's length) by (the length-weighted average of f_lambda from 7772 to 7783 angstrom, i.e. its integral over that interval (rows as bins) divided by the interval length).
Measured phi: 0.94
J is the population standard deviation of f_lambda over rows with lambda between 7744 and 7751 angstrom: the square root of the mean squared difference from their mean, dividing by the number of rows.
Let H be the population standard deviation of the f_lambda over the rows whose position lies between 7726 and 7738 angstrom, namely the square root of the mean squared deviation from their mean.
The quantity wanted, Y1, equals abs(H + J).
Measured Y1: 2.9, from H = 1.3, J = 1.6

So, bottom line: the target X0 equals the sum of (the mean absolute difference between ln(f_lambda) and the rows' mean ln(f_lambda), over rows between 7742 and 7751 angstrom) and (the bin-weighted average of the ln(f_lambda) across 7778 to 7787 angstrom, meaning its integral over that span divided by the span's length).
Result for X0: 3.48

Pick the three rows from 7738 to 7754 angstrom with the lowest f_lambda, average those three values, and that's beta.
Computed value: 24.9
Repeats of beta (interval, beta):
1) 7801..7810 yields 25.3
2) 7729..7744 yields 27.5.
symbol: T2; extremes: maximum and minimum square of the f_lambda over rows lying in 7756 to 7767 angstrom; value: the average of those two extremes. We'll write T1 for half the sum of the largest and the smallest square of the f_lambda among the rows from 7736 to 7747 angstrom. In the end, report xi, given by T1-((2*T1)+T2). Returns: -1558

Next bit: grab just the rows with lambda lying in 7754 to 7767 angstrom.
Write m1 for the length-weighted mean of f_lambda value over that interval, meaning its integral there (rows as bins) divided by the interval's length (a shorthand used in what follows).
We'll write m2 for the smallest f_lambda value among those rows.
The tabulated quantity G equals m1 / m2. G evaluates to 1.08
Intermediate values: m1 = 27.5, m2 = 25.5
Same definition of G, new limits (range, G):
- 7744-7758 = 1.20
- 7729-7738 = 1.06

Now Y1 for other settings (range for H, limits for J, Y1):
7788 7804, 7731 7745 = 4.0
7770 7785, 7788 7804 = 5.5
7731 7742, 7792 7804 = 4.5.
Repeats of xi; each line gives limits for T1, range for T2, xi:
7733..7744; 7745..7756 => -1531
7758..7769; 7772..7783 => -1649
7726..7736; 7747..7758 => -1745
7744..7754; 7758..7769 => -1486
